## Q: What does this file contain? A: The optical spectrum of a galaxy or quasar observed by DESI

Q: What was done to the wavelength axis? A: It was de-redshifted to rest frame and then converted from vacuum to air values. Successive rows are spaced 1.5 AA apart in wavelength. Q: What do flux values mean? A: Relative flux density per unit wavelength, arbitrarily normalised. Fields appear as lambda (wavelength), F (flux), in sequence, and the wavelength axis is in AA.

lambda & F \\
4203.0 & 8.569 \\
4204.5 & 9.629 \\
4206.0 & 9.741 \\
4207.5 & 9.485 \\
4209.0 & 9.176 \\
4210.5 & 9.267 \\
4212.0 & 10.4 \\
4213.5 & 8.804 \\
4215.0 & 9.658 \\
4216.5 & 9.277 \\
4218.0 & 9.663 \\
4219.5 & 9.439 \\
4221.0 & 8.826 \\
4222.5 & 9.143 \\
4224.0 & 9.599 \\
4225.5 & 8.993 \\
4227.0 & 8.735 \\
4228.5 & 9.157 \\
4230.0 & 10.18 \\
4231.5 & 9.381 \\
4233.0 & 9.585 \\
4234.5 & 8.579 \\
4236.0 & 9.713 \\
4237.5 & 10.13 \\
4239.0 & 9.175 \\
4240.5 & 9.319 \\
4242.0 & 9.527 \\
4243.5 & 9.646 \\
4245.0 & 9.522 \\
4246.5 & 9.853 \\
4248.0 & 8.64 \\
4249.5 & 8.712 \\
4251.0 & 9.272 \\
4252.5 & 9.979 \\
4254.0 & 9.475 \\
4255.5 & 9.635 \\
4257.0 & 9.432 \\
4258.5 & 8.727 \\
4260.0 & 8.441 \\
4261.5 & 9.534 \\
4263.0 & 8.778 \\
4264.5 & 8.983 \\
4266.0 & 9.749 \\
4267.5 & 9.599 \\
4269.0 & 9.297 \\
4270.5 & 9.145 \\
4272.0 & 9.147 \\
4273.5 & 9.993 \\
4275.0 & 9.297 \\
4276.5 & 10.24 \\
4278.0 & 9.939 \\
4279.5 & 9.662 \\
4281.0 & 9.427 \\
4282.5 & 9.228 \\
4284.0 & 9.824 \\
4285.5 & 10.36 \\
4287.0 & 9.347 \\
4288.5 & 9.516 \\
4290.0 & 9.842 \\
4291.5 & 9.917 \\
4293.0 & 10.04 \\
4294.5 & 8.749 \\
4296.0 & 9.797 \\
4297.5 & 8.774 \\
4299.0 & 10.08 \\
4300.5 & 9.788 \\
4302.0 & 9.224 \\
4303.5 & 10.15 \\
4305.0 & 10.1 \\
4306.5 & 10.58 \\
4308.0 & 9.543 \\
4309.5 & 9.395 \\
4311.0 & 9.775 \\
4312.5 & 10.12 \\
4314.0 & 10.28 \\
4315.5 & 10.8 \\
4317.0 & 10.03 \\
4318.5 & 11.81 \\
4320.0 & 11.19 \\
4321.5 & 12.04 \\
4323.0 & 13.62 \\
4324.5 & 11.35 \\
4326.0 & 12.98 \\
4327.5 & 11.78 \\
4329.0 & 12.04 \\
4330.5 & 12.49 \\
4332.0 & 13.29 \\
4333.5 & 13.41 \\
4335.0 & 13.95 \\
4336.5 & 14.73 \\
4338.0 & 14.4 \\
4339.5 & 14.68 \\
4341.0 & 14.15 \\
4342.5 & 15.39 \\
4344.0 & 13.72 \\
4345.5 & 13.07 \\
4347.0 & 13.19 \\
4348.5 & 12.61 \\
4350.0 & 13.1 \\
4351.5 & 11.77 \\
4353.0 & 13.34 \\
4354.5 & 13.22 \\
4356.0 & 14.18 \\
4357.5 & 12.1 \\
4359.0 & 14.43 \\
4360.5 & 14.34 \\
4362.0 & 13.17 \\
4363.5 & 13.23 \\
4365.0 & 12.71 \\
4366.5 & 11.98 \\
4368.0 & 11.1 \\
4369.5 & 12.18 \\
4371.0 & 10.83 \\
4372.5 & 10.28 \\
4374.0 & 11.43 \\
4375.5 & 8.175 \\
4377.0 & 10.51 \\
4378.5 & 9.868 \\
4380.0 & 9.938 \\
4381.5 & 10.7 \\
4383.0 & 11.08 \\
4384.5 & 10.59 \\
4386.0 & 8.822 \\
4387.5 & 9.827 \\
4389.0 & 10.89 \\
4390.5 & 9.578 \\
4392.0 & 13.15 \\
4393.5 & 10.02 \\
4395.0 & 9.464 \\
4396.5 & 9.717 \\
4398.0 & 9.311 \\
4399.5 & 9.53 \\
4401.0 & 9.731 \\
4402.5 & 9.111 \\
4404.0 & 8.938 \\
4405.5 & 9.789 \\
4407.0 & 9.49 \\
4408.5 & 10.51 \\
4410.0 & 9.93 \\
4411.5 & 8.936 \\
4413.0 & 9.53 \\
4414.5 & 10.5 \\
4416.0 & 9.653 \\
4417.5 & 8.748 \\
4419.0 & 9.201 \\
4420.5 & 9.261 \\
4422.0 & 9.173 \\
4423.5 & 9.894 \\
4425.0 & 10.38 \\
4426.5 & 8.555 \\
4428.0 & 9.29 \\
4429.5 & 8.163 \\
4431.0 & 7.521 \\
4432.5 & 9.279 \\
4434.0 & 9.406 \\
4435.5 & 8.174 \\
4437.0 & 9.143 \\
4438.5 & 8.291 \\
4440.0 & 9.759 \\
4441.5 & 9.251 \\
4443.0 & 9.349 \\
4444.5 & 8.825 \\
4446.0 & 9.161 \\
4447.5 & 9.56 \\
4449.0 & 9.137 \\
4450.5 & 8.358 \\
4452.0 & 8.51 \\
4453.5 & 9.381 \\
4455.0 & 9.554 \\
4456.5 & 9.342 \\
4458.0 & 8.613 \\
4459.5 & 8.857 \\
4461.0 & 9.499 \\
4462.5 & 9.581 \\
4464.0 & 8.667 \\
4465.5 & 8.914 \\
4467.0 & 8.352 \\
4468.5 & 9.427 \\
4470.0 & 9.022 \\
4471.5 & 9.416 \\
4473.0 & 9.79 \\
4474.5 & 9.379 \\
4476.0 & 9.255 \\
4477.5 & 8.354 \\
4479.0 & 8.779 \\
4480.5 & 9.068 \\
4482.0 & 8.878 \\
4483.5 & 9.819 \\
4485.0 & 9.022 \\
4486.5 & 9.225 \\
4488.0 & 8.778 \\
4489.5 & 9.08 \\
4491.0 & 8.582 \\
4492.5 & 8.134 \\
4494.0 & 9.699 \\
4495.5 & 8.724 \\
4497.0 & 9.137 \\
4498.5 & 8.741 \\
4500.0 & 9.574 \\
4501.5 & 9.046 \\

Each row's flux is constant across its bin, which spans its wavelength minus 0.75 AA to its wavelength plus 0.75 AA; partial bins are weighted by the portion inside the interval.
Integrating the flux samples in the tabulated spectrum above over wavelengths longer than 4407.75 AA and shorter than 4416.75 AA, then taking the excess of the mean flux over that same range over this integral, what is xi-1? -79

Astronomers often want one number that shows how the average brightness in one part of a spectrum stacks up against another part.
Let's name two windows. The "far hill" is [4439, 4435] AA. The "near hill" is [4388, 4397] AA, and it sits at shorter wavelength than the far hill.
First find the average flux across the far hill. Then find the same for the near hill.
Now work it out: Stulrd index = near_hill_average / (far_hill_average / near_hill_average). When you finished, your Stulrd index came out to 12.8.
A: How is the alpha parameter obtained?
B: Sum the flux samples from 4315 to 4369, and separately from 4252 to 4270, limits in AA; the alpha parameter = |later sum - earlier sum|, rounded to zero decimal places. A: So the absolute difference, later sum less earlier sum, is 354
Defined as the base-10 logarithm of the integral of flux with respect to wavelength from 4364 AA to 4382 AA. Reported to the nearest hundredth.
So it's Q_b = 2.29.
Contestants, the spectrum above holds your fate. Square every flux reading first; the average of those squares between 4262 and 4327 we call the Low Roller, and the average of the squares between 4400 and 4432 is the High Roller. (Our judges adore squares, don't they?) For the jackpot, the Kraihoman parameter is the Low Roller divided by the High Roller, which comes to 1.16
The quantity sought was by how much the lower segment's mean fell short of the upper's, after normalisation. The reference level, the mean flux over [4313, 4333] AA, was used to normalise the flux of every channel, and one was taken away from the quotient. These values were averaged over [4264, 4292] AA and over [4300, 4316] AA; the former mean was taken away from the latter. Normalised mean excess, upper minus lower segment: 0.0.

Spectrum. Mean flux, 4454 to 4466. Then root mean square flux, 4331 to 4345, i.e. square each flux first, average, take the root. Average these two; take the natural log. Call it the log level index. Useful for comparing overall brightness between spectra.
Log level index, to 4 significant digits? 2.457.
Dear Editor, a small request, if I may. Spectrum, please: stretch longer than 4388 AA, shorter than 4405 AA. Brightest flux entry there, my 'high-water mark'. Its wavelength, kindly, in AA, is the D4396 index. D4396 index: 4392.0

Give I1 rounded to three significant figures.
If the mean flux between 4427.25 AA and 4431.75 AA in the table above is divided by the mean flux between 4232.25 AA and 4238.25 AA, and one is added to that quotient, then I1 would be 1.88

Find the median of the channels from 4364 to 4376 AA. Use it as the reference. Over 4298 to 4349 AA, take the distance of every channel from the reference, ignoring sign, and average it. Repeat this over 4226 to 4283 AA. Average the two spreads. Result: 1.76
